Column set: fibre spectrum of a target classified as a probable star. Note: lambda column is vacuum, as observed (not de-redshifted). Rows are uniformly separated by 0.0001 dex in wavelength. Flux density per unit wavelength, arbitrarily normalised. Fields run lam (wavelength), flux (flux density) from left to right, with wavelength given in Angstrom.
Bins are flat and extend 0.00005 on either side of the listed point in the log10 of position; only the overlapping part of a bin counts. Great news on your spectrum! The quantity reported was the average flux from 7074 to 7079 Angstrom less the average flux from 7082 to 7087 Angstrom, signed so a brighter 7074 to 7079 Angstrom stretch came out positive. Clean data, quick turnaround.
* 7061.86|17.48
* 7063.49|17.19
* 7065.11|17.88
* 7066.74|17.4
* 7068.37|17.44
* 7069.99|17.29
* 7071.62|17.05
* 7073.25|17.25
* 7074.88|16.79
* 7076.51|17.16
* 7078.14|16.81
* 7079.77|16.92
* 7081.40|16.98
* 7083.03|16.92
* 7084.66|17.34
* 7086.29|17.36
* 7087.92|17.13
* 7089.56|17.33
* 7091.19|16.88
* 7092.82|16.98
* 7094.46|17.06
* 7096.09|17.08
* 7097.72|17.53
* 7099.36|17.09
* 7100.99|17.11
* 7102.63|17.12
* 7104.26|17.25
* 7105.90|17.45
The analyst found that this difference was -0.29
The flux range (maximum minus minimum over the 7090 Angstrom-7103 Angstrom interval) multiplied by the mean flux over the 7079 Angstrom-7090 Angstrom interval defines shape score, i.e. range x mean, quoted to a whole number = 11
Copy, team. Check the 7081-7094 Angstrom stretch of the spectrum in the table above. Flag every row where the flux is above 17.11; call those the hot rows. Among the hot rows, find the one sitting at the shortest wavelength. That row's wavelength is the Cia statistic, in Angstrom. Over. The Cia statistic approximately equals 7084.66 Angstrom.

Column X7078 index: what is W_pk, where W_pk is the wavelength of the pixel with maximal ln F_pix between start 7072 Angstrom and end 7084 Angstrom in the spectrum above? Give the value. 7073.25 Angstrom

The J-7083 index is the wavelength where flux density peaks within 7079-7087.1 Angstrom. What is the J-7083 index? 7086.29 Angstrom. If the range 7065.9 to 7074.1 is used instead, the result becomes 7068.37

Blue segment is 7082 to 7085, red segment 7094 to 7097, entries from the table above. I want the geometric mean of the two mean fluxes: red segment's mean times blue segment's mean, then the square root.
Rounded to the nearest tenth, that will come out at 17.1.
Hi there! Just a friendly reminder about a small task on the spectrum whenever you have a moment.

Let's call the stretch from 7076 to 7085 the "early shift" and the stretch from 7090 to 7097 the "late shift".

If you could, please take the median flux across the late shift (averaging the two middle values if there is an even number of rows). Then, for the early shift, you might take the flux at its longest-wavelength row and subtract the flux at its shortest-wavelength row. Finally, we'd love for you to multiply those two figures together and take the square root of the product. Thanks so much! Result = 1.8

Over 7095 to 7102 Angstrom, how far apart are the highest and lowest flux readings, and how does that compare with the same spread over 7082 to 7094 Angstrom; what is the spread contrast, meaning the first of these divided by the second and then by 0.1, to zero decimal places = 9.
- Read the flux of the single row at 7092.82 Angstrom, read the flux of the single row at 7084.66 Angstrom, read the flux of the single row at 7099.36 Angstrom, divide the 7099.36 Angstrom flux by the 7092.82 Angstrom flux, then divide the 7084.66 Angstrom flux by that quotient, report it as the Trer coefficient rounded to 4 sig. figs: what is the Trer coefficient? 17.23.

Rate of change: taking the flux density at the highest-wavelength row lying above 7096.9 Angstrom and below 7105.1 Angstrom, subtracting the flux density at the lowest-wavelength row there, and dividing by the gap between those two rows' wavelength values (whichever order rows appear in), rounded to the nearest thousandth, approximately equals -0.043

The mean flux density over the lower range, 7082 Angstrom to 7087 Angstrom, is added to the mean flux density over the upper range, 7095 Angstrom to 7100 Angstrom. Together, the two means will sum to 34.44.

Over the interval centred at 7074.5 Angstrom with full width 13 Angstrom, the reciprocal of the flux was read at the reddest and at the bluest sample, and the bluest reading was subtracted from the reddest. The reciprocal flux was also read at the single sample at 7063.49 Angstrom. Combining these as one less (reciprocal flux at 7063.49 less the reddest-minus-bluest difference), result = 0.944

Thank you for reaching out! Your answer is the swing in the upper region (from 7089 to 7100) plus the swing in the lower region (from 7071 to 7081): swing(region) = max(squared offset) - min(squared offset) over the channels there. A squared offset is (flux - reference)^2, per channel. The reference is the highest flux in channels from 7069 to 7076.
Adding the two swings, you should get 0.41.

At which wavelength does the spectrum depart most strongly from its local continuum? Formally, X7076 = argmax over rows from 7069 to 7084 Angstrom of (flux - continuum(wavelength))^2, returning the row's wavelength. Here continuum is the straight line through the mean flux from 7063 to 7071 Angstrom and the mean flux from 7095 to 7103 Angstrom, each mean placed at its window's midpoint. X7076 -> 7074.88 Angstrom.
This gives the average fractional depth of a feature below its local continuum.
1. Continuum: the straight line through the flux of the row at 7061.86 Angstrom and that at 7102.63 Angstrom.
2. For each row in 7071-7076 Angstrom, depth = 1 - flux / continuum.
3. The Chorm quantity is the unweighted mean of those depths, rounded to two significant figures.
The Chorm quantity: 0.020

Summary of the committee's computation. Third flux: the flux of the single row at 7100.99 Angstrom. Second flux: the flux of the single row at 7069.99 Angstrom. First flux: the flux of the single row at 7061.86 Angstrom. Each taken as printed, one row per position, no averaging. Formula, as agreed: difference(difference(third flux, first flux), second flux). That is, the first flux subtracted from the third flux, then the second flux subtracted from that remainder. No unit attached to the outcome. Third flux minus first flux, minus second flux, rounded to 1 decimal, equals -17.7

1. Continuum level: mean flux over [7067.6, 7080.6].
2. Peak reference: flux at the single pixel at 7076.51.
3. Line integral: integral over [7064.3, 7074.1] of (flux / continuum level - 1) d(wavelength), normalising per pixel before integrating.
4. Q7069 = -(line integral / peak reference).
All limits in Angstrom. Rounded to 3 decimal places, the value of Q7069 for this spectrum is -0.010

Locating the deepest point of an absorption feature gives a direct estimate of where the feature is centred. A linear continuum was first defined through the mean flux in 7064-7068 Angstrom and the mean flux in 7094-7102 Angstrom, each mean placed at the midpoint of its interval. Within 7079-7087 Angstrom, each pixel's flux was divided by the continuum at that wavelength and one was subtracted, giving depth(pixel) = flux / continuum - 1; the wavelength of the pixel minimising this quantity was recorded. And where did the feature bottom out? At 7079.77 Angstrom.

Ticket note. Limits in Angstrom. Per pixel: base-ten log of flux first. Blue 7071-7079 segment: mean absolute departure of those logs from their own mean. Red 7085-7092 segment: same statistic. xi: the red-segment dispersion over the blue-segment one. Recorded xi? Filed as 0.99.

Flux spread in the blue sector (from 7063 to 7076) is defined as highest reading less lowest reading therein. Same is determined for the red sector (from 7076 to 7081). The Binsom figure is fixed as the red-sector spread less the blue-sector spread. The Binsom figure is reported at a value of -0.74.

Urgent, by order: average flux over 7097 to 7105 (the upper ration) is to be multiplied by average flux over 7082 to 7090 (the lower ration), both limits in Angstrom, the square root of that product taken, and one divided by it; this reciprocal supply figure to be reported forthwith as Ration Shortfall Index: 0.0581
